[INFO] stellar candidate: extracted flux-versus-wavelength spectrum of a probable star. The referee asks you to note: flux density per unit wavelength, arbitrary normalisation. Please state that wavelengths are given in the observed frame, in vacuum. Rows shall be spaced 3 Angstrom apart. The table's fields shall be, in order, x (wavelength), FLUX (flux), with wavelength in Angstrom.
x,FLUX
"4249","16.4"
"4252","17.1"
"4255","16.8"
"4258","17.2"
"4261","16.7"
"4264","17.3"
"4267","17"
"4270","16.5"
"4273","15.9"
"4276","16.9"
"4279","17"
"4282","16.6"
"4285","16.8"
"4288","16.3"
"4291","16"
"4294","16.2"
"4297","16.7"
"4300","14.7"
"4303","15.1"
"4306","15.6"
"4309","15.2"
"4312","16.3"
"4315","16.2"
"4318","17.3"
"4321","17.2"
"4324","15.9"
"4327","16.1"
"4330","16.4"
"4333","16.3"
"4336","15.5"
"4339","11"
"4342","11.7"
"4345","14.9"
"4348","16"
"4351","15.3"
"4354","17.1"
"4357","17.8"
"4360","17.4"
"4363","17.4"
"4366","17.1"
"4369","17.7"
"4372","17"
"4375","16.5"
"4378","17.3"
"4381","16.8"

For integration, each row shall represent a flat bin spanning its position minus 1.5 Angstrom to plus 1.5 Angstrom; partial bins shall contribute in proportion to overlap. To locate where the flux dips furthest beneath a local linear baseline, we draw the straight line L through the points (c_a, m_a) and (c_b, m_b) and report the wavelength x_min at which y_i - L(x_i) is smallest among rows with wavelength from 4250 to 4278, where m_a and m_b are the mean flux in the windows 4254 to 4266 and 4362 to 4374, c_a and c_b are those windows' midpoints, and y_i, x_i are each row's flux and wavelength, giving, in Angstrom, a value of 4273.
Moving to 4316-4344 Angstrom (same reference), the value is 4339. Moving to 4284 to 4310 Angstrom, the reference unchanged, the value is 4300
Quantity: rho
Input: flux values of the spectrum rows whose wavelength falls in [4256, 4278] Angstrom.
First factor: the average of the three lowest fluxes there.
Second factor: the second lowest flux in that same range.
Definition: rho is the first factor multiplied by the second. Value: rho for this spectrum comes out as 270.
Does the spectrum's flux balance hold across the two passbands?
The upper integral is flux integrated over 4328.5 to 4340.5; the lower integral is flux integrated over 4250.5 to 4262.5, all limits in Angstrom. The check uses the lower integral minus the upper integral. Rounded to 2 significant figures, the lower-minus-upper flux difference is 26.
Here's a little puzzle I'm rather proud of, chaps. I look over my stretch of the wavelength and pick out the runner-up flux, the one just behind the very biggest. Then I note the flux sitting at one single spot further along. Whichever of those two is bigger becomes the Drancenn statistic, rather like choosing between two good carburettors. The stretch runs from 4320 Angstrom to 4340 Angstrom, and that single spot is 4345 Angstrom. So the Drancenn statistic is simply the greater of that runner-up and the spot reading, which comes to 16.40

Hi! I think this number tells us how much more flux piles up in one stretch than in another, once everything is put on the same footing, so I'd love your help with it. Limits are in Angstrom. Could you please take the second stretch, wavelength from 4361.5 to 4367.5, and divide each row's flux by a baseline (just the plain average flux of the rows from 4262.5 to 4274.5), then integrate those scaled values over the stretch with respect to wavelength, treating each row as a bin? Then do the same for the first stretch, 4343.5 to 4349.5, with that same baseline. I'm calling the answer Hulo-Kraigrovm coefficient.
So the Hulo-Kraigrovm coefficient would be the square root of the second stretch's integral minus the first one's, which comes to 0.80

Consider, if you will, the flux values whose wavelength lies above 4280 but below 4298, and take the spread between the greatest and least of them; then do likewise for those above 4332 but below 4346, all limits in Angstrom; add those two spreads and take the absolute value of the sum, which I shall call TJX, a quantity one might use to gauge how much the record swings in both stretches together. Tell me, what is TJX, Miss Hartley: 6.1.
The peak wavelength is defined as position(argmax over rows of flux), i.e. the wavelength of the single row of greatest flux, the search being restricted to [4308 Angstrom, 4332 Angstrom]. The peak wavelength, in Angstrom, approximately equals 4318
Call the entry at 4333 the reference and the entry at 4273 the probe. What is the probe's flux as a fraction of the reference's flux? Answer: 0.98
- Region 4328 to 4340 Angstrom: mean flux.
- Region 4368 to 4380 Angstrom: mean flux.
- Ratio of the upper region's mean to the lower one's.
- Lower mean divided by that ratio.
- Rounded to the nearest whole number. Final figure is 13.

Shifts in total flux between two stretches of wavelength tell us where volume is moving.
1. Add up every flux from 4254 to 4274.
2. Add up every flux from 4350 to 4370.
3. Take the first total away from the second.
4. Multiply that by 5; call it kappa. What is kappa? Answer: 12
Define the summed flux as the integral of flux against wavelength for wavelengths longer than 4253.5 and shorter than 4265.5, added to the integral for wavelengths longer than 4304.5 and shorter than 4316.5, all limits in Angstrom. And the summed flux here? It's 394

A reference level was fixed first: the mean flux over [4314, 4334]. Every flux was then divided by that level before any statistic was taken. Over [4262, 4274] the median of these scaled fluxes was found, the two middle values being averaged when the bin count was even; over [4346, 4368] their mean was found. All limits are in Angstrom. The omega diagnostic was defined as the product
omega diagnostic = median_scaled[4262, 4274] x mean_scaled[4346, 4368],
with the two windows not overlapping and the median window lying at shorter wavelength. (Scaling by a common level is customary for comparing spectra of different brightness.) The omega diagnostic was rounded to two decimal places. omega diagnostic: 1.04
